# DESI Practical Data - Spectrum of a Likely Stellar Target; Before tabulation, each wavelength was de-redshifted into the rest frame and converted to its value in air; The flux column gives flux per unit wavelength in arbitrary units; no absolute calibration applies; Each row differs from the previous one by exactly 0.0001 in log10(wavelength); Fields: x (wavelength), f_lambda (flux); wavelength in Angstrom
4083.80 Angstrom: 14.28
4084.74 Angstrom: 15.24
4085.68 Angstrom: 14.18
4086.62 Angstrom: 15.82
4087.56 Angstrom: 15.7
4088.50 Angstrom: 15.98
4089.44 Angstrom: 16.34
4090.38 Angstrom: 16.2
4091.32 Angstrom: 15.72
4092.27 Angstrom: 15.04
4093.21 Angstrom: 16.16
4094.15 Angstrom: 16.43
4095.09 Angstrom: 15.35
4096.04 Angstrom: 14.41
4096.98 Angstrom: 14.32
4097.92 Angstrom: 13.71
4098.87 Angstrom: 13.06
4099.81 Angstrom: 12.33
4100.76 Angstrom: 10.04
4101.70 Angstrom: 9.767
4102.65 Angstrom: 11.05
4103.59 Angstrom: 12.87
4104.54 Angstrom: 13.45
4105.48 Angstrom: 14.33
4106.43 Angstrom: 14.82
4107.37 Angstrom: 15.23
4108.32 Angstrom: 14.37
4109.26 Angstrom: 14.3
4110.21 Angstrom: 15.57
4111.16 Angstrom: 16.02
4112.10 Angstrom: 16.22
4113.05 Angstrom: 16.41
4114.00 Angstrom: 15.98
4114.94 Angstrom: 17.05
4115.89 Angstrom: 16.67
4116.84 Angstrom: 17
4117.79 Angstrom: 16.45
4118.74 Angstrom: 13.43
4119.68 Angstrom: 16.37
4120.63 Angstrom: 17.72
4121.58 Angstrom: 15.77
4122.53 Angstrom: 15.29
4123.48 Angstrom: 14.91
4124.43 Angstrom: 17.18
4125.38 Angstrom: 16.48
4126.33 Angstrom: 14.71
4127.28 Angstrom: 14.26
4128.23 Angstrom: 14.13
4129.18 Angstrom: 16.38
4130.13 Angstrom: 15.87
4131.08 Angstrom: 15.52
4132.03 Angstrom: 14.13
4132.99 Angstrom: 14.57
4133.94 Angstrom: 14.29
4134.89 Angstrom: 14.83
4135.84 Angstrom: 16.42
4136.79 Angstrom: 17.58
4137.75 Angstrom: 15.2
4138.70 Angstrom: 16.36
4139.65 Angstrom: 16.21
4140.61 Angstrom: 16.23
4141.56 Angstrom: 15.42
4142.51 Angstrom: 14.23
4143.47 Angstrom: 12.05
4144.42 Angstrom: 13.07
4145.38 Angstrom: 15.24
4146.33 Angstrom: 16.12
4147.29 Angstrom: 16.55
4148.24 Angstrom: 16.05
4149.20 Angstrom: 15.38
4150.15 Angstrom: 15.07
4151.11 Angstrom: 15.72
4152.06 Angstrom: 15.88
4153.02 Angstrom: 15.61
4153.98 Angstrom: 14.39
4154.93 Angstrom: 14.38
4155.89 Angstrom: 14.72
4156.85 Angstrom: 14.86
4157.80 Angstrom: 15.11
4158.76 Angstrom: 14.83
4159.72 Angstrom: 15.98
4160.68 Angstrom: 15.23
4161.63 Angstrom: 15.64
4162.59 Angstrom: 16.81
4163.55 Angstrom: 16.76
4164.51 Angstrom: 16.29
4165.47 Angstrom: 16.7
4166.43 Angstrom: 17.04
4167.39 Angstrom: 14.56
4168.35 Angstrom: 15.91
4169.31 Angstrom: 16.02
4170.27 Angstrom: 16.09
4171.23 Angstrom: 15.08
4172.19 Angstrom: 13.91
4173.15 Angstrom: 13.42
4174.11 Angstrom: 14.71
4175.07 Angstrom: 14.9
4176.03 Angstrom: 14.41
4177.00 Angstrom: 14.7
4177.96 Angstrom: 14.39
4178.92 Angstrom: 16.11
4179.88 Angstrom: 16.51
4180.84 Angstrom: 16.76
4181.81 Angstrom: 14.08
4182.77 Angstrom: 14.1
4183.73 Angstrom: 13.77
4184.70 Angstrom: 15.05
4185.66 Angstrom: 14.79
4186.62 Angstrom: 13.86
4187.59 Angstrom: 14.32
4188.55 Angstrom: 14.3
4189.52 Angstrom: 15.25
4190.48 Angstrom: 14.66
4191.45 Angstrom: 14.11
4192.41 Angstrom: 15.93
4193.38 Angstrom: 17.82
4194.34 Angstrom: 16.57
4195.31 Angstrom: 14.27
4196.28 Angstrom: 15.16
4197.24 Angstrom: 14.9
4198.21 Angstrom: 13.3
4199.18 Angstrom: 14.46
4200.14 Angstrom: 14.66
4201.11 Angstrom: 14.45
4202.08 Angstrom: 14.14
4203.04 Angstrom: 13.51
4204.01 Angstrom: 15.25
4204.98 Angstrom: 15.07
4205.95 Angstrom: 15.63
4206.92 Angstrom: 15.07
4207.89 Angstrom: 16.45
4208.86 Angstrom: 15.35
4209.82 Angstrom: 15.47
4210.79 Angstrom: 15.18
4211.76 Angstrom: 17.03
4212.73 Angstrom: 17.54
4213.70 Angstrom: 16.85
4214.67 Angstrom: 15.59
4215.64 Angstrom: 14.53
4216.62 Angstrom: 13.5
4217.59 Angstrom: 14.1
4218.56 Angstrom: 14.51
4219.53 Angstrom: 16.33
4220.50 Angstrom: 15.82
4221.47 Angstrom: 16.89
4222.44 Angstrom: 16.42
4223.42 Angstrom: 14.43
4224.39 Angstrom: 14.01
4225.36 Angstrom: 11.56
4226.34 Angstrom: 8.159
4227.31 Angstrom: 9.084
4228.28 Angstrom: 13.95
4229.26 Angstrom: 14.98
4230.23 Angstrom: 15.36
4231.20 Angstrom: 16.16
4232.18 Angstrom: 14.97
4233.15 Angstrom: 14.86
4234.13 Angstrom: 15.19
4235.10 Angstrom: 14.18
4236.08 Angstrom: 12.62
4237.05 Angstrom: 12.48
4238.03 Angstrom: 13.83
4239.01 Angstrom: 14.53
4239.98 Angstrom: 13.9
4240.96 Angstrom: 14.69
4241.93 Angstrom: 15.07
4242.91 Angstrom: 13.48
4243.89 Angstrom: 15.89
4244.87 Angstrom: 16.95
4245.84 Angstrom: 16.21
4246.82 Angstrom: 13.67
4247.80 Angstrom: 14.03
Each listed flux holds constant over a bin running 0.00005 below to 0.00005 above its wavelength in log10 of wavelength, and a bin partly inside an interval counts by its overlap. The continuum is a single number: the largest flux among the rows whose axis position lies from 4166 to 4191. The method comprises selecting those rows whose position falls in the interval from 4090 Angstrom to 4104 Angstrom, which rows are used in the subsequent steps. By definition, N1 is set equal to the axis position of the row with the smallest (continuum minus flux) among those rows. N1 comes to 4094.15 Angstrom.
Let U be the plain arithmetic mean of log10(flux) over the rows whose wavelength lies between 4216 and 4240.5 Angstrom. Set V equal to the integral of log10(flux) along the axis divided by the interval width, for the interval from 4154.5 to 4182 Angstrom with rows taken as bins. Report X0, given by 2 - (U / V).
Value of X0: 1.04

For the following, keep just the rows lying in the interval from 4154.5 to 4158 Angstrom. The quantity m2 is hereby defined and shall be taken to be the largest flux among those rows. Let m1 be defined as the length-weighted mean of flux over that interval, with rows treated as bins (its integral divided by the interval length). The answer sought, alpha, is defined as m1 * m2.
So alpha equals 223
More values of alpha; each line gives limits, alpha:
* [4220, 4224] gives 268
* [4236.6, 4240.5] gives 199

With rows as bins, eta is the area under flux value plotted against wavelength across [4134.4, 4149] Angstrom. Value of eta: 225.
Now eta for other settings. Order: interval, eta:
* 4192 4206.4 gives 216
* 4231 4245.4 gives 210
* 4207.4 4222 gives 229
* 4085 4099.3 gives 218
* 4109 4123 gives 225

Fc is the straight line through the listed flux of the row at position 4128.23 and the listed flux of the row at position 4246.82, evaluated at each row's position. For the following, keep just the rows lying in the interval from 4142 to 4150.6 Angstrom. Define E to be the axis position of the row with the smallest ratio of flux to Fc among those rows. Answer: 4143.47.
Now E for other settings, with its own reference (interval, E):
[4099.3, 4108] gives 4101.70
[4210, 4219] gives 4216.62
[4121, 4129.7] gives 4128.23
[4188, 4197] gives 4191.45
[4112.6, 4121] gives 4118.74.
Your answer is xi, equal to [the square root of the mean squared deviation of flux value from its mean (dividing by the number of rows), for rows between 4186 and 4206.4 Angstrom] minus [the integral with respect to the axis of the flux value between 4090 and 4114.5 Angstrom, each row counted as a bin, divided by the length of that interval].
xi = -13.3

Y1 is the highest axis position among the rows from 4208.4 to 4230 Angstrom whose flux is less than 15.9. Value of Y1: 4229.26 Angstrom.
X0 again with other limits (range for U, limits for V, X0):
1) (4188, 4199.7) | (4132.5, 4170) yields 1.01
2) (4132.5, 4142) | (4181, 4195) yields 0.98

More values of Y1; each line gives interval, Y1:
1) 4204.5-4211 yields 4210.79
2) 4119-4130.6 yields 4130.13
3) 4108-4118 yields 4110.21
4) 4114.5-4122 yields 4121.58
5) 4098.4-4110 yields 4109.26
